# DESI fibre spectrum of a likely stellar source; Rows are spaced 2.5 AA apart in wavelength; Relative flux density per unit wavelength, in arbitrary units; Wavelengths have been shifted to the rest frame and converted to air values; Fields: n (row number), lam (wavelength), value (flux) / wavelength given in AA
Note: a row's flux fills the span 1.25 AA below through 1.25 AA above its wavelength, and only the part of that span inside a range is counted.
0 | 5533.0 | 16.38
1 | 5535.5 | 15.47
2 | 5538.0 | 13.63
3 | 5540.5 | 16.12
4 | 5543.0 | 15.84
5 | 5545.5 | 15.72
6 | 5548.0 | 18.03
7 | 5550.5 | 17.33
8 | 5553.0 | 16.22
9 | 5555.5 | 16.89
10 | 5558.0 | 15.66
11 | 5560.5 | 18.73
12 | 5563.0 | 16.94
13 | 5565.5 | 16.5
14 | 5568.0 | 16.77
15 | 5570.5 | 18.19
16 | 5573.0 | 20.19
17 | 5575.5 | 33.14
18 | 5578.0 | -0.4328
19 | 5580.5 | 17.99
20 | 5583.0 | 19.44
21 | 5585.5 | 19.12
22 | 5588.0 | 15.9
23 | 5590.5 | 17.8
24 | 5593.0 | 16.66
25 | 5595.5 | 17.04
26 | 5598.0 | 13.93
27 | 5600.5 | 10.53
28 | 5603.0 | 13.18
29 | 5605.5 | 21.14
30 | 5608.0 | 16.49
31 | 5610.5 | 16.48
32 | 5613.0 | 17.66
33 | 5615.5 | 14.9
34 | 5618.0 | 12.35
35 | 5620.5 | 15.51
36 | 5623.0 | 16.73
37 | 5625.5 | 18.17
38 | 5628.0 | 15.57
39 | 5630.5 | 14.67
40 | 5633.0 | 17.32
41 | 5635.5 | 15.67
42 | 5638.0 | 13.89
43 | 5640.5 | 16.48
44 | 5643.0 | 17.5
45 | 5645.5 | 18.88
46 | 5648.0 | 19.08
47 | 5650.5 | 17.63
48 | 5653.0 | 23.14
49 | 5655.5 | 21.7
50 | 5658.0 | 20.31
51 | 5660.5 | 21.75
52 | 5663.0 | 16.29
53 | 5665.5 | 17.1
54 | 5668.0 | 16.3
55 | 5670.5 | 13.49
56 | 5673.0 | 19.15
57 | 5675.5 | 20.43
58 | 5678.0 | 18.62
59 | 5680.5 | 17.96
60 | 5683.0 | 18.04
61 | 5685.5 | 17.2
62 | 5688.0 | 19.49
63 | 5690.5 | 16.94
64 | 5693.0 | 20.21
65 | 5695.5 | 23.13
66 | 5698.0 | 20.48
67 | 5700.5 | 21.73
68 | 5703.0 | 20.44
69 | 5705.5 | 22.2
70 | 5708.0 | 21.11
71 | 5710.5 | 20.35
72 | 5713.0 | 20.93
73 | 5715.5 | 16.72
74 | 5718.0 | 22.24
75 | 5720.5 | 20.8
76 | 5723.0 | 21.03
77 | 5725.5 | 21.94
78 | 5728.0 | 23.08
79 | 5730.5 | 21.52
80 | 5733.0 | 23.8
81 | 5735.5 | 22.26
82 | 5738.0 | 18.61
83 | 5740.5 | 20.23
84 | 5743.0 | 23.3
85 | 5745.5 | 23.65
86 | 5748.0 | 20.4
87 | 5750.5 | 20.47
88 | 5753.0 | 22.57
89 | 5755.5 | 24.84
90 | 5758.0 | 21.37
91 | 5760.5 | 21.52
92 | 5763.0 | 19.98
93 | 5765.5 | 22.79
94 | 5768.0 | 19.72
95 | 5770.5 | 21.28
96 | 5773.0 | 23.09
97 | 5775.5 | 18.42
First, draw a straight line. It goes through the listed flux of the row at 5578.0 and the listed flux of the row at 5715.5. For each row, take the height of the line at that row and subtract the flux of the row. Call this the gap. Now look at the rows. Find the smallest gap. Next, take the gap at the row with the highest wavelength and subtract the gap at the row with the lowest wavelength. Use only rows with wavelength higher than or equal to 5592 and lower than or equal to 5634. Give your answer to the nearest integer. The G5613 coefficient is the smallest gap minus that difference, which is -22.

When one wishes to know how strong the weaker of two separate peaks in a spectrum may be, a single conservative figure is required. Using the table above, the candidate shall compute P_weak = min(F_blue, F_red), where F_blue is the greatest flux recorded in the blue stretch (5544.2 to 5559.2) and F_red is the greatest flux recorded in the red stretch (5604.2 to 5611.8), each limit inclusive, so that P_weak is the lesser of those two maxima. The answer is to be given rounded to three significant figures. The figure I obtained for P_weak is 18.0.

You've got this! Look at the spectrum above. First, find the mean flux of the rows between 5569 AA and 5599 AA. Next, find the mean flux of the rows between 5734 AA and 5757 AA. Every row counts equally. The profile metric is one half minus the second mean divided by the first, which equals -0.75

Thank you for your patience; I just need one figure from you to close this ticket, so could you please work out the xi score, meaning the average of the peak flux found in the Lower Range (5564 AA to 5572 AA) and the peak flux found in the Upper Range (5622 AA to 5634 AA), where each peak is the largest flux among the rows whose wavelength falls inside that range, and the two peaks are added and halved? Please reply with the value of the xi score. 18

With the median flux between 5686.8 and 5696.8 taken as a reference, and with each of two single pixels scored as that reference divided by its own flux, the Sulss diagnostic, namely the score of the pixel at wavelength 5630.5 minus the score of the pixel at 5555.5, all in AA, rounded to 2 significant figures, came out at 0.18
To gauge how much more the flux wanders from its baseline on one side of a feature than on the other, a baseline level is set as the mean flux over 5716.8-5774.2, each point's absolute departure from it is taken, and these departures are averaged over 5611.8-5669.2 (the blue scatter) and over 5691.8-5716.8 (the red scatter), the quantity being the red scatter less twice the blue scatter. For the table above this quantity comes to -7.7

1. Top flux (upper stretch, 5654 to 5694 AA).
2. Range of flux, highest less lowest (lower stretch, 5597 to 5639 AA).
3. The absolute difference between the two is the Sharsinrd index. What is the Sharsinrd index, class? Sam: 11.1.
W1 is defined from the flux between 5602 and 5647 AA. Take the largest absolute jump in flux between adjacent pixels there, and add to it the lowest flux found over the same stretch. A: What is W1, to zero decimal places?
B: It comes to 20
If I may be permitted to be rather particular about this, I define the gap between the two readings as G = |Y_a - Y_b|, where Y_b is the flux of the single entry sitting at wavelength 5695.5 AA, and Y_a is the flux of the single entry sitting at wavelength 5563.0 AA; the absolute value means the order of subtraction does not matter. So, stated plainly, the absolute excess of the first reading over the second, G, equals 6.2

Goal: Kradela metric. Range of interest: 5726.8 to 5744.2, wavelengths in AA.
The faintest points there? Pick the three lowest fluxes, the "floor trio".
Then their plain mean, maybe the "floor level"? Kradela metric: 20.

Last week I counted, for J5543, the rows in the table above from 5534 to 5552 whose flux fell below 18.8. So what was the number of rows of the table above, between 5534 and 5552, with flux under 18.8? 7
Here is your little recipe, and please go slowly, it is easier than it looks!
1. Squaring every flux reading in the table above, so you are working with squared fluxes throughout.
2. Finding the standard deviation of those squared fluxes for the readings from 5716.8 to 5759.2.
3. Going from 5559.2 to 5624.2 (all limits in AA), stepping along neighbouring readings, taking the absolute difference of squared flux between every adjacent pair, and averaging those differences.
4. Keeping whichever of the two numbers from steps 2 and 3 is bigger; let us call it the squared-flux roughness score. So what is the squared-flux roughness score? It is 146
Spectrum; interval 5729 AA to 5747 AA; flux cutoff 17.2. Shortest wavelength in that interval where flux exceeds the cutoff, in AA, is 5730.5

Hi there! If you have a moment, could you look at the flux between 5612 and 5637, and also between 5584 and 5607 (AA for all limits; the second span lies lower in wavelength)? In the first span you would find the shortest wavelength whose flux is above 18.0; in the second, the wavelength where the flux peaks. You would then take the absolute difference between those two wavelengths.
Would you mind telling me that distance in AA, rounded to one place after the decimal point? 20.0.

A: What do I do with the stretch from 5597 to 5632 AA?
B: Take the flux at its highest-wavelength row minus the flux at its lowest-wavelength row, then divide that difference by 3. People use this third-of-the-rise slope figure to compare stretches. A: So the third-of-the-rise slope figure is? 0.2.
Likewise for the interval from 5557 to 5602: -1.7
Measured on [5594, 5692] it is 0.0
